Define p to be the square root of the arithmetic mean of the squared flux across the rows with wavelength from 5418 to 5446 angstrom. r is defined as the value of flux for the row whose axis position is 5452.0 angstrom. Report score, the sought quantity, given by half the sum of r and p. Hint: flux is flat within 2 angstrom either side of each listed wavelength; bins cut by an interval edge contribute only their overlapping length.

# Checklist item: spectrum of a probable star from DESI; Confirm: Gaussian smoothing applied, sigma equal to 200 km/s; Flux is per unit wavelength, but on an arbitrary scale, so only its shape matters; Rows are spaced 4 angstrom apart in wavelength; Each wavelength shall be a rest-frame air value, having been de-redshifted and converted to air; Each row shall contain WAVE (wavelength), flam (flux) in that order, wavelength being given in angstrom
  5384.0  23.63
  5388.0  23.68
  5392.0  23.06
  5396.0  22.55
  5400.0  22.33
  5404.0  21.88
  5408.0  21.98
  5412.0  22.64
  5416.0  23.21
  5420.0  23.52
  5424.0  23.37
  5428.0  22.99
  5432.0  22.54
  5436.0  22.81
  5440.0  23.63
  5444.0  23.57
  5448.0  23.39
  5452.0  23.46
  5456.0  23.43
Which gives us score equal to 23.3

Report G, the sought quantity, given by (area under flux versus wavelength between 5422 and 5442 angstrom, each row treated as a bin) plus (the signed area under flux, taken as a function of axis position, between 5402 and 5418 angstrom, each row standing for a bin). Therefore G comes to 820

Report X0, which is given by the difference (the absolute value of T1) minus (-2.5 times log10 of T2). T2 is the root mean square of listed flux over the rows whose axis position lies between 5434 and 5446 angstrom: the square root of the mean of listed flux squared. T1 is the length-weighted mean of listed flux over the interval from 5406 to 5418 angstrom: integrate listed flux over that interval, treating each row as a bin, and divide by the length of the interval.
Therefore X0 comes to 26.0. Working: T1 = 22.6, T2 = 23.34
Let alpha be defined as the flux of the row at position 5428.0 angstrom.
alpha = 22.99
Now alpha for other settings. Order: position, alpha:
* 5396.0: 22.55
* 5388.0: 23.68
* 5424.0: 23.37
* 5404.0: 21.88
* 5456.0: 23.43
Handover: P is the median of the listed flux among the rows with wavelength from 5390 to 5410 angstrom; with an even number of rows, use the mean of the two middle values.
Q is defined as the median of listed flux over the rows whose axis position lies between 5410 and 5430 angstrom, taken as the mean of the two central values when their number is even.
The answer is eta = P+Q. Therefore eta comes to 45.5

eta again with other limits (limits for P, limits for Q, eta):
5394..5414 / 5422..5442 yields 45.3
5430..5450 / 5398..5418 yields 45.7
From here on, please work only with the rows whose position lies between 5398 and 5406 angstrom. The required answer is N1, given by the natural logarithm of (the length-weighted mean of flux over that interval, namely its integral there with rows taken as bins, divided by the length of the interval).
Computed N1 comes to 3.10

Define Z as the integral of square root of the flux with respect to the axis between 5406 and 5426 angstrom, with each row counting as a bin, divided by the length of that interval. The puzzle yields 4.79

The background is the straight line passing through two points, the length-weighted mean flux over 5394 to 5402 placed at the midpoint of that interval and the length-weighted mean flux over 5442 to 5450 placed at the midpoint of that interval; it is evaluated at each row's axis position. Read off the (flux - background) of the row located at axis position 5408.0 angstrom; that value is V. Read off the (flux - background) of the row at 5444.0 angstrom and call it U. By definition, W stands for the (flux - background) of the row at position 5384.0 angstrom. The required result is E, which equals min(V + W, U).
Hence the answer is 0.13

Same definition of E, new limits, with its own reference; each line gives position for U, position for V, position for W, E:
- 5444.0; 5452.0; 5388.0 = 0.13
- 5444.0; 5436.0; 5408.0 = -1.13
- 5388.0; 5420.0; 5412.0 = 0.50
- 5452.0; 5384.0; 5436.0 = -0.15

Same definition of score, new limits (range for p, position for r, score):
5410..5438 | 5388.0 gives 23.3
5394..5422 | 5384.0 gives 23.1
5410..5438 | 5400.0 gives 22.7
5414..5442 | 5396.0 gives 22.9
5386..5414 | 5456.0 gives 23.0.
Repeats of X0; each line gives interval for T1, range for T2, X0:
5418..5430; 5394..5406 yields 26.7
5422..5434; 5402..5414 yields 26.3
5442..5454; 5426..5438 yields 26.9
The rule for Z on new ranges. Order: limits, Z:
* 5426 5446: 4.81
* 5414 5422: 4.83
